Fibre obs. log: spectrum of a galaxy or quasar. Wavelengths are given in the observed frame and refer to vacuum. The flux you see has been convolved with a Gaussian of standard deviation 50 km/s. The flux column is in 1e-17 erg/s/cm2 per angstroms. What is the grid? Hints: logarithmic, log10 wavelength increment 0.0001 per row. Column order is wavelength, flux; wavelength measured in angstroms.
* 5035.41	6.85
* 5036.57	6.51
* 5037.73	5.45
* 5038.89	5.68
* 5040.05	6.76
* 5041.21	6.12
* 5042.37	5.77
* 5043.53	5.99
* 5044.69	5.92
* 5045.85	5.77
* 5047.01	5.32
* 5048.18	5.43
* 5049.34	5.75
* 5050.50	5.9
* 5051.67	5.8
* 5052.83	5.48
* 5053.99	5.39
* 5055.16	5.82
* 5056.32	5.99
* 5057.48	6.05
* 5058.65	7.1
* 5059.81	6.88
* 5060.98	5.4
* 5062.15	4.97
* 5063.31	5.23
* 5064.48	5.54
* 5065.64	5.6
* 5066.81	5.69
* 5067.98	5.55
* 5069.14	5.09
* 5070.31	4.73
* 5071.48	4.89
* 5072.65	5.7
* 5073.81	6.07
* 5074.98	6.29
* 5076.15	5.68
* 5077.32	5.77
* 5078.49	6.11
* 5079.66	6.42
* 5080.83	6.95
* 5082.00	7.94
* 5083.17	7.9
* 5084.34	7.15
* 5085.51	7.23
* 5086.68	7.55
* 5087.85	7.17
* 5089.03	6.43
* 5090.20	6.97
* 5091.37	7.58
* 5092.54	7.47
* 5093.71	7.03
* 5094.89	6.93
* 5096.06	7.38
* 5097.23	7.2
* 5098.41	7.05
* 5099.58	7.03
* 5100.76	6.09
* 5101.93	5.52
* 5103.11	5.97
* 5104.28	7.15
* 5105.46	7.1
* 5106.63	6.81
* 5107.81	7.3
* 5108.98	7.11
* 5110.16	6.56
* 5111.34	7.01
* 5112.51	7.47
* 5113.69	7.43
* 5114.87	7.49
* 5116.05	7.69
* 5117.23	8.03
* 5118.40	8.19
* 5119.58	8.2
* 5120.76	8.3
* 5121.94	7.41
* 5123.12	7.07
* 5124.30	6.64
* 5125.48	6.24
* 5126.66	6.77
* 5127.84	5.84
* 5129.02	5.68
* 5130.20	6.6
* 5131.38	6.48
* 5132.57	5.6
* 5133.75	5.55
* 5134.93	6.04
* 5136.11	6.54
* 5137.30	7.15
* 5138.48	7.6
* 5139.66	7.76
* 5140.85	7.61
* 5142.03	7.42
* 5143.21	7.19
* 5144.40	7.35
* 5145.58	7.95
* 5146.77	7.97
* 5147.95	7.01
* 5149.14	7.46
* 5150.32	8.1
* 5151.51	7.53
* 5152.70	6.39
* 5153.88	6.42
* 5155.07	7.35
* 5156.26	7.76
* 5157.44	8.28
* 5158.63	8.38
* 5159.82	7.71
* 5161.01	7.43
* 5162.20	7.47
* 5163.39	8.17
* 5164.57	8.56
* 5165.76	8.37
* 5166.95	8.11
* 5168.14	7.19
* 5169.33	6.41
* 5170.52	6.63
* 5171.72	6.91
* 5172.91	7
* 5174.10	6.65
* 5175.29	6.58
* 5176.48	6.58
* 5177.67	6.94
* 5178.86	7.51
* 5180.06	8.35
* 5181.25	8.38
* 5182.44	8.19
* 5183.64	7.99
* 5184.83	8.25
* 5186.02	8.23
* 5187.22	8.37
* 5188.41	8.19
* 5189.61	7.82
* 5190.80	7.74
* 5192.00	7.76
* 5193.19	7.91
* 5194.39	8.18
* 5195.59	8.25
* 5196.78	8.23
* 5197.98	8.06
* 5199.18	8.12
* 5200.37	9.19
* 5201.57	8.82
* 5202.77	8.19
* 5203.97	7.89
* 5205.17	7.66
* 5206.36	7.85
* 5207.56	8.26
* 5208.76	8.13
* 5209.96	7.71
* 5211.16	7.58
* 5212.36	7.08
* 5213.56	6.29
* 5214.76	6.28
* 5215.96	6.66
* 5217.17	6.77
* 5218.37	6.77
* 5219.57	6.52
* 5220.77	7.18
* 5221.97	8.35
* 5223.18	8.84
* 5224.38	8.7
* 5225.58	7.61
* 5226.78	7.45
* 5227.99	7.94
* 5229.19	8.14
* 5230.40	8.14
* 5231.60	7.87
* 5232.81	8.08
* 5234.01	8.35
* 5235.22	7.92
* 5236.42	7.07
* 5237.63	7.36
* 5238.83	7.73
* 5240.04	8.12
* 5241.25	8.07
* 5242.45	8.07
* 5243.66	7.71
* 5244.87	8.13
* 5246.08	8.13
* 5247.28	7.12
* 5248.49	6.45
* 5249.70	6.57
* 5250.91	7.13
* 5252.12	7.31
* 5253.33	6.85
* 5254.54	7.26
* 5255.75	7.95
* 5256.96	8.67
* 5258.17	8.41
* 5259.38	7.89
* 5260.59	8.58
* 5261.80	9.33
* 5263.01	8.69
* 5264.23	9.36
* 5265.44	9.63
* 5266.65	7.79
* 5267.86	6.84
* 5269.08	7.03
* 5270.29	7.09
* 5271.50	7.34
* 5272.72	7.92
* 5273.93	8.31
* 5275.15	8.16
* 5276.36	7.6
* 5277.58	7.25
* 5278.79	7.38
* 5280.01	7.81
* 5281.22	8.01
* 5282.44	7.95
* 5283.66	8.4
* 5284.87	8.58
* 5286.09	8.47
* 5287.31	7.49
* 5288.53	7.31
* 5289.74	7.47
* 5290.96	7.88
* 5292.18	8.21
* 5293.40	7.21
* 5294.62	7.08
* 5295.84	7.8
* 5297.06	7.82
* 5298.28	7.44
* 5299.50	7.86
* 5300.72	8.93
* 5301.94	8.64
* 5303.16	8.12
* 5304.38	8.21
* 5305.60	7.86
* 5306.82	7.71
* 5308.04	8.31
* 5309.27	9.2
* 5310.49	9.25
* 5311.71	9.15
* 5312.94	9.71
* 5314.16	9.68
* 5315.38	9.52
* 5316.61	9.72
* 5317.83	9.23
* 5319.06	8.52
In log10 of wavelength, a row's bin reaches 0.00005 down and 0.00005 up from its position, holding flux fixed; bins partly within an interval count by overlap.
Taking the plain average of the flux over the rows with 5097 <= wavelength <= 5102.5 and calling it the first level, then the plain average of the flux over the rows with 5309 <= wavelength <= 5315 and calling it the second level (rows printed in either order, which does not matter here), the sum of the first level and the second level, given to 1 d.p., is 16.0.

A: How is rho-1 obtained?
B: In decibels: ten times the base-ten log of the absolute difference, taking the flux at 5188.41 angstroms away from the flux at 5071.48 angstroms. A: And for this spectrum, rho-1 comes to 5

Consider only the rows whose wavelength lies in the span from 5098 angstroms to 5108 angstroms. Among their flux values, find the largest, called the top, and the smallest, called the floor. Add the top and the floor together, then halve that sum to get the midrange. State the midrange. 6.4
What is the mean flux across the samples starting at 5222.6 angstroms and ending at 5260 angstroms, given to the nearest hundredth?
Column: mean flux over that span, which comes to 7.78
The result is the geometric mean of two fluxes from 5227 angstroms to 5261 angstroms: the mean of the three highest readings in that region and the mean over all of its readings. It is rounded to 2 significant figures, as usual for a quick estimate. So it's 8.1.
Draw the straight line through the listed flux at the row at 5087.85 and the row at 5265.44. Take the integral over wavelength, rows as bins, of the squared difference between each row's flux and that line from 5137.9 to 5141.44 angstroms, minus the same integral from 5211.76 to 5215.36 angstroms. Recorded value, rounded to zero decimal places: -20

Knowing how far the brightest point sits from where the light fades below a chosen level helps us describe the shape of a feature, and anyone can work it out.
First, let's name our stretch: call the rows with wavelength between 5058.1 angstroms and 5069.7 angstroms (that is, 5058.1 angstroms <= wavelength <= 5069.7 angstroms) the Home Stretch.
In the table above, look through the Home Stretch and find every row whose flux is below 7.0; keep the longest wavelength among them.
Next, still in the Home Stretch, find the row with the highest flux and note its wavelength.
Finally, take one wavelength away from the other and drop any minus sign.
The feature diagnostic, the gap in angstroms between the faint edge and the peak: 10.5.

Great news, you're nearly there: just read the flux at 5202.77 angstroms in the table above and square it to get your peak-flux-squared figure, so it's 67.1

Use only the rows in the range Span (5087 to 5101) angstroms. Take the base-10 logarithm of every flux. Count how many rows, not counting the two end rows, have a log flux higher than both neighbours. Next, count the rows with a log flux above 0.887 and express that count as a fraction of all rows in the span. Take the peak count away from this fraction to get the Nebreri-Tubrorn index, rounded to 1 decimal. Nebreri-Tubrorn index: -2.0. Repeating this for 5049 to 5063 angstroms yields -2.0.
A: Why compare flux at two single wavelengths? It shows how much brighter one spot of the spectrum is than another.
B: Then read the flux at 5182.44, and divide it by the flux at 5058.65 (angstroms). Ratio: 1.15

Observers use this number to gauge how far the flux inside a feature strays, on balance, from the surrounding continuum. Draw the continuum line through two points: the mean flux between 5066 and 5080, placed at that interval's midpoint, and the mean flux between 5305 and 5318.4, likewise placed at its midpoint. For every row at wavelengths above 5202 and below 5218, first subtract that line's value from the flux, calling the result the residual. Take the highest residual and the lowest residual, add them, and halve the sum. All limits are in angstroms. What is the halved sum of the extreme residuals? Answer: -0.34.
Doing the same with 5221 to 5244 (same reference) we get 0.08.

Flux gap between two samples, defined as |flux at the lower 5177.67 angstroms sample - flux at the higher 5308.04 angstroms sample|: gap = 1.37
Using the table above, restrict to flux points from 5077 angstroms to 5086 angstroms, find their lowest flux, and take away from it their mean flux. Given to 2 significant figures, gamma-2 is -1.2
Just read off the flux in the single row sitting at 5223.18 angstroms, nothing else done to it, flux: 8.84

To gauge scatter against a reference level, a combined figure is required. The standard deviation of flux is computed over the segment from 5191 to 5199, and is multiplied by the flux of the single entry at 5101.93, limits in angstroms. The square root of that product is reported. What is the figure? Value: 1.0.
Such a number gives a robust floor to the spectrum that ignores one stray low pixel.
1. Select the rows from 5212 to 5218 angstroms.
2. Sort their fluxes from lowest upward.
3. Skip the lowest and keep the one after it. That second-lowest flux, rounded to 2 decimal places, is 6.29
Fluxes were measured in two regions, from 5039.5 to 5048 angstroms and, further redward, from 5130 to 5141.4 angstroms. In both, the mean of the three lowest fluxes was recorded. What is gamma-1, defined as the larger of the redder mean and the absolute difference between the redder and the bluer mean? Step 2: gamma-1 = 5.73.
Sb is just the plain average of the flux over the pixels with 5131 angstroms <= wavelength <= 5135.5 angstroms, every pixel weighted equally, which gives 5.9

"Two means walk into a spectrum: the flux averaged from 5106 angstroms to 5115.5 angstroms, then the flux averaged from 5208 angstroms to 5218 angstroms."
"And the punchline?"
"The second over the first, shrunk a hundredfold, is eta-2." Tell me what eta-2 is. 0.0099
